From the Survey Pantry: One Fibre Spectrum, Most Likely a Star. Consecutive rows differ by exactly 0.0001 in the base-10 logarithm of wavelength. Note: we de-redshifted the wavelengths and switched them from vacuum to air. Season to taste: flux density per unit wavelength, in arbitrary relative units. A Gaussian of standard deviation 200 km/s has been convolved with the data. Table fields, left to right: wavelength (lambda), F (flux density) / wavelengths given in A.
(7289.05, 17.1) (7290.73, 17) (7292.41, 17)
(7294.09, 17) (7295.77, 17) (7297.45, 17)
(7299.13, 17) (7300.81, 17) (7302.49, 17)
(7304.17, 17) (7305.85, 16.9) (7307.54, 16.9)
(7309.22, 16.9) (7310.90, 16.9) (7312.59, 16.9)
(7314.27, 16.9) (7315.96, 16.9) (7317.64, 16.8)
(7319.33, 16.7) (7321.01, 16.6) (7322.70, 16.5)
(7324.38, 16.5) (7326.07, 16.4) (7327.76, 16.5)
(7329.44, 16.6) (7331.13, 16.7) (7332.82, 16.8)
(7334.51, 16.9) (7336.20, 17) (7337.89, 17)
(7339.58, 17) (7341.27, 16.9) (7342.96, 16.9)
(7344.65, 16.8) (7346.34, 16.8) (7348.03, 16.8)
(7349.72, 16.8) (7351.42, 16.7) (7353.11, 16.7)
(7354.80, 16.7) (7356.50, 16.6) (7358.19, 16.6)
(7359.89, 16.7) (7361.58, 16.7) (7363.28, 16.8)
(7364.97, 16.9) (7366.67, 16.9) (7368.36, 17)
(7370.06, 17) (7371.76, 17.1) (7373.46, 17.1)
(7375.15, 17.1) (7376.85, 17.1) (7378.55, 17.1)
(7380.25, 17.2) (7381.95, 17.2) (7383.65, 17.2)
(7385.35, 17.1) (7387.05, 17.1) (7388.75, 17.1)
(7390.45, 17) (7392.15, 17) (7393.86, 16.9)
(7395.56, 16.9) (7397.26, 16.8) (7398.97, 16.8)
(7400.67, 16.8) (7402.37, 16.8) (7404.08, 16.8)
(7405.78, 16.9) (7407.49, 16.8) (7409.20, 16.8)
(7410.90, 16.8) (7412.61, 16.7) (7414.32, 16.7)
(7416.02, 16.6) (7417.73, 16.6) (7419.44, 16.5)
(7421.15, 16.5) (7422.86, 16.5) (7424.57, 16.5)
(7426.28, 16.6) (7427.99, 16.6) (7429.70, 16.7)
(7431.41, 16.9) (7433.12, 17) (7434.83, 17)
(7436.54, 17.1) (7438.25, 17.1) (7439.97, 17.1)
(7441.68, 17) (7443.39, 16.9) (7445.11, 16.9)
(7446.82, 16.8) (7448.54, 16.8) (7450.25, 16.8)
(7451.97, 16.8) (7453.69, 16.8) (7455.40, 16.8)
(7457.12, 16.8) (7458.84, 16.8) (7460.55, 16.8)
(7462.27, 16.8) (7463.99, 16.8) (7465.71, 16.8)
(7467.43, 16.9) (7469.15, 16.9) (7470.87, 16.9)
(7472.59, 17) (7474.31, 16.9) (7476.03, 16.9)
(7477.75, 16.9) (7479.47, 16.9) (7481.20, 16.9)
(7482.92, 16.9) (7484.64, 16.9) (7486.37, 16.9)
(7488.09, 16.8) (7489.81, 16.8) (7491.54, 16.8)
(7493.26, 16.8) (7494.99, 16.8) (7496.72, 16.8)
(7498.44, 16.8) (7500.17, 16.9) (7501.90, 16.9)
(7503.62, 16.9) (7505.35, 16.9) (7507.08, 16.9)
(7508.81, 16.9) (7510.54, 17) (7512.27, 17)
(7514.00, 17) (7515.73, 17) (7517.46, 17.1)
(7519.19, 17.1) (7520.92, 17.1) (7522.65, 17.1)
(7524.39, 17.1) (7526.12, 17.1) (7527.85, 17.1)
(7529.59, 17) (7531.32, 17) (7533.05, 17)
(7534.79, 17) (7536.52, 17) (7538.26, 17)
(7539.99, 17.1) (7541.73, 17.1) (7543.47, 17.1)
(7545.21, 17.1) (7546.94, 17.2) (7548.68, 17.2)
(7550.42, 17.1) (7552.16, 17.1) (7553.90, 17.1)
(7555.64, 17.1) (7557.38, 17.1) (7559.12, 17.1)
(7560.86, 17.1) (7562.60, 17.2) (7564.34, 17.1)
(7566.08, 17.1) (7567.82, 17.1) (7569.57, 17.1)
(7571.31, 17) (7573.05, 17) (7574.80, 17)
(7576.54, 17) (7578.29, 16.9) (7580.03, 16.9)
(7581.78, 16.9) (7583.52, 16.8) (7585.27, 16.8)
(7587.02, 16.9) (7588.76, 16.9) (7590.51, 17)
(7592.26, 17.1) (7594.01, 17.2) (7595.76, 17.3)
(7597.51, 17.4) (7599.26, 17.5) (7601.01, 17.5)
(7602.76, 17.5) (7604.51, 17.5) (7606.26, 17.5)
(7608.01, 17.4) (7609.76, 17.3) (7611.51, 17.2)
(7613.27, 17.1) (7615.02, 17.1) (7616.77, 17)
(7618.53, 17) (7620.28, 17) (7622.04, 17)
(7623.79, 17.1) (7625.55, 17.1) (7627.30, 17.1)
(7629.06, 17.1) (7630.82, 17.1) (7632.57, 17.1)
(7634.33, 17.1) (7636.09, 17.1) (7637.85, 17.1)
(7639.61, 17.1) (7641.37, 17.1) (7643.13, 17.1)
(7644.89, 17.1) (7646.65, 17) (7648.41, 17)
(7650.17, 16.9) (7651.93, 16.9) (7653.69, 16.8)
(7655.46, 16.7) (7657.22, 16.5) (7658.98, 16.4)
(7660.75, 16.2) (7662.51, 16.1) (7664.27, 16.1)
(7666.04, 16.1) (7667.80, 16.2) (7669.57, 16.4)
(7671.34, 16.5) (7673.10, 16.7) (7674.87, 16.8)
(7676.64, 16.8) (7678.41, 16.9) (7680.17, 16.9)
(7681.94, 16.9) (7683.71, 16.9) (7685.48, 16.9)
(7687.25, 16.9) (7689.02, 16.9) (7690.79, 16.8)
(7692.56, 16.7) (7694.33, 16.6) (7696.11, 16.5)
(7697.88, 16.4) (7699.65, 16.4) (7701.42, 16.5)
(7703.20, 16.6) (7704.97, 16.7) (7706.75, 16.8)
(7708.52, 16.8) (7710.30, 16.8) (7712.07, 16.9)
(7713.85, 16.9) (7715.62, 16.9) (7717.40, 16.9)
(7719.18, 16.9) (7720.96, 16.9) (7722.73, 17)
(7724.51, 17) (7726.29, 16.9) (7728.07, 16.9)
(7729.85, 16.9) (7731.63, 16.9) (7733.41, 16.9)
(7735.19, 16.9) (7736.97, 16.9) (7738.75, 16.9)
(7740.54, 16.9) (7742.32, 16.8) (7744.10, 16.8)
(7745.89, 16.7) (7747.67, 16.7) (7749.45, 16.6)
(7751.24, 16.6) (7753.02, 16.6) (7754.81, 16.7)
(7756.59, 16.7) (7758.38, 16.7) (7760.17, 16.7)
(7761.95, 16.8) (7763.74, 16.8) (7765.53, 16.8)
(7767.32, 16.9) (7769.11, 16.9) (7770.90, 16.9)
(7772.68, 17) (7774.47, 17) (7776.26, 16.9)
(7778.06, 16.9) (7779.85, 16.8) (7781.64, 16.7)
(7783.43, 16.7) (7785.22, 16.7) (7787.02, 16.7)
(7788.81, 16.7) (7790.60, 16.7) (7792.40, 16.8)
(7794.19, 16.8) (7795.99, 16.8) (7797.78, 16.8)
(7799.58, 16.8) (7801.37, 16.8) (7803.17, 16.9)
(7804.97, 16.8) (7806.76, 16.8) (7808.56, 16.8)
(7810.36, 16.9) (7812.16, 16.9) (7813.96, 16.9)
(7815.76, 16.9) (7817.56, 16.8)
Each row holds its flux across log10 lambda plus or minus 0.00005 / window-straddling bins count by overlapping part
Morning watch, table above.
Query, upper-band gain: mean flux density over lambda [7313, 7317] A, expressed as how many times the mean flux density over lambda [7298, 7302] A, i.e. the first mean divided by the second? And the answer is 0.99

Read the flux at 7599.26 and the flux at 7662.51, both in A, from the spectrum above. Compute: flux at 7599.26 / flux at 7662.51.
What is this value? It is 1.09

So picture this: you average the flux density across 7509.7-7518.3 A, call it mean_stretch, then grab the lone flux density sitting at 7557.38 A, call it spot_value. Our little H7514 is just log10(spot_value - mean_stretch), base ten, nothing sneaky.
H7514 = -1.1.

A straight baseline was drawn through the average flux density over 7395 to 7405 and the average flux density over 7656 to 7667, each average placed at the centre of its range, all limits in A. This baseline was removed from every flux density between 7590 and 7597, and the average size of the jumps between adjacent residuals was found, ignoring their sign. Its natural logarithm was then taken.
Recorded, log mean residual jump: -2.3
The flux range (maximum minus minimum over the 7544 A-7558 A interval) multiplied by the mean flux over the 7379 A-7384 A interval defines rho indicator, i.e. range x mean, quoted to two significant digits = 1.7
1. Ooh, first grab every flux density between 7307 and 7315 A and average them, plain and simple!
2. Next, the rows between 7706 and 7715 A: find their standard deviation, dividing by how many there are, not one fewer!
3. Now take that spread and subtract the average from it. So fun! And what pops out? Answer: -16.9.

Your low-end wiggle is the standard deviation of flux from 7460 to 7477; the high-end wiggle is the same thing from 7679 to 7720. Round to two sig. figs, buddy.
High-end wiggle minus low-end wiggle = 0.11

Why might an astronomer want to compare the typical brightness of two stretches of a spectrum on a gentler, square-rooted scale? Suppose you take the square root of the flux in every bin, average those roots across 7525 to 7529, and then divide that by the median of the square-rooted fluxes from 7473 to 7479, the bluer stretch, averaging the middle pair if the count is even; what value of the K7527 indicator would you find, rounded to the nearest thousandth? 1.006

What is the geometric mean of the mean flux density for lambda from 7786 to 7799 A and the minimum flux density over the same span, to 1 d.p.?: 16.7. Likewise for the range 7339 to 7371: 16.7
